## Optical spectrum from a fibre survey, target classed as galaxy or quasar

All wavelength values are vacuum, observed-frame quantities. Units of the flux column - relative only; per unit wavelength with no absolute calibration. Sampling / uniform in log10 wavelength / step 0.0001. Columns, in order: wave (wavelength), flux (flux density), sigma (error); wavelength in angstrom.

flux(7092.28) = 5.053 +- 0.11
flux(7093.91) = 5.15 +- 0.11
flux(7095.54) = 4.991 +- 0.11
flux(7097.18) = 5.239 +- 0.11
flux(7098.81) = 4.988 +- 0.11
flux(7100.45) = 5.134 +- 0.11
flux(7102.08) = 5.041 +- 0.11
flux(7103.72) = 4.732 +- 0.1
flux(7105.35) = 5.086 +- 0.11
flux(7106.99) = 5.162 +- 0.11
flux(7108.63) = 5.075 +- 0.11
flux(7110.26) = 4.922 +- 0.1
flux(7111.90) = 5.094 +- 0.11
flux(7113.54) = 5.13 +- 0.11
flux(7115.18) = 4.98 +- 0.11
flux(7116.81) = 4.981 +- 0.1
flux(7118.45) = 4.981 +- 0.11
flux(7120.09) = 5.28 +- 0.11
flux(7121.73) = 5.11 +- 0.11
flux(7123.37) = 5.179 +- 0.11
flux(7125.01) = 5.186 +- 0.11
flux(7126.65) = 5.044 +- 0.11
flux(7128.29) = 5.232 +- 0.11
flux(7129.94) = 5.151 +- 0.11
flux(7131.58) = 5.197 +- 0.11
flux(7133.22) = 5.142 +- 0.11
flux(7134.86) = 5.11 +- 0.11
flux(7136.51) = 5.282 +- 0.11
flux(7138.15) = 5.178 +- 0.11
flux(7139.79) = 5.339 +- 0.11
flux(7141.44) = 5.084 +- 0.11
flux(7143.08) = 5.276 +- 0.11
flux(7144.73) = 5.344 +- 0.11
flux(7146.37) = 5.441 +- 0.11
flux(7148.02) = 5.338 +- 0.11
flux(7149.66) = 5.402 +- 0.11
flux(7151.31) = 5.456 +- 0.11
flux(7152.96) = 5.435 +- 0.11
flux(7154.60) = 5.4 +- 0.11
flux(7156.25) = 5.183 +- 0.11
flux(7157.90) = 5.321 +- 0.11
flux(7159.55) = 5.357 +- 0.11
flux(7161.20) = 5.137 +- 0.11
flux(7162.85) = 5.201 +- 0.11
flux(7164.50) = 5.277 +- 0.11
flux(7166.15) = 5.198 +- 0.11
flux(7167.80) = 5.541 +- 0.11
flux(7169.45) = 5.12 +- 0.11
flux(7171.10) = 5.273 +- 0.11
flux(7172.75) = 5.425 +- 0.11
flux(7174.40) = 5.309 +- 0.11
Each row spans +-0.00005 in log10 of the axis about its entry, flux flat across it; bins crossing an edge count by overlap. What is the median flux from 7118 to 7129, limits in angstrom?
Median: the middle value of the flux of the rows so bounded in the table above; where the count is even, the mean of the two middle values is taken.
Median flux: 5.18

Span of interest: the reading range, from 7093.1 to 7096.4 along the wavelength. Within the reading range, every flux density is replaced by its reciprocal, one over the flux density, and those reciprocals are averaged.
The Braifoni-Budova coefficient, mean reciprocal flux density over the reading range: 0.197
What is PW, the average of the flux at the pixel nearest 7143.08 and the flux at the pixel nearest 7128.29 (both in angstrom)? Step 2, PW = 5.25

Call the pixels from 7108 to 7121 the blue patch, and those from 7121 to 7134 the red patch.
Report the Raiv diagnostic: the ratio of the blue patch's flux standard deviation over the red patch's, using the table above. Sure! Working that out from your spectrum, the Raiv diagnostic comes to 1.97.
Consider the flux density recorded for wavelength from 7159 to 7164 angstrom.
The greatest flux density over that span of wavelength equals 5.357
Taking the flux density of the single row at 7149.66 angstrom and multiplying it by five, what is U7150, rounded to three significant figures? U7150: 27.0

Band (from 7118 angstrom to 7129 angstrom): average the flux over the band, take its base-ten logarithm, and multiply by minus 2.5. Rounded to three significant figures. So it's -1.78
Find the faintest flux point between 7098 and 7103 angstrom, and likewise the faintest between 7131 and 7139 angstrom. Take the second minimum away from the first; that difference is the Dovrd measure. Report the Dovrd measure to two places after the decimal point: -0.12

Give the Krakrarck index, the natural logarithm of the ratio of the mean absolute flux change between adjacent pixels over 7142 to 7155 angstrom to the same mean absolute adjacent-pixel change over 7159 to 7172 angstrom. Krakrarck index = -1.1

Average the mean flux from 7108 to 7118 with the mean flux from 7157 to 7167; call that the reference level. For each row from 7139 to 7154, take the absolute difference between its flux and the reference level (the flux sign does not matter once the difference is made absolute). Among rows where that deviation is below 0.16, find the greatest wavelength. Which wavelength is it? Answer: 7143.08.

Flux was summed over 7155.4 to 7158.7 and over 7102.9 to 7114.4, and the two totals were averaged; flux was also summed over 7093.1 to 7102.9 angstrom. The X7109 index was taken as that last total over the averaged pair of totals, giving 1.34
